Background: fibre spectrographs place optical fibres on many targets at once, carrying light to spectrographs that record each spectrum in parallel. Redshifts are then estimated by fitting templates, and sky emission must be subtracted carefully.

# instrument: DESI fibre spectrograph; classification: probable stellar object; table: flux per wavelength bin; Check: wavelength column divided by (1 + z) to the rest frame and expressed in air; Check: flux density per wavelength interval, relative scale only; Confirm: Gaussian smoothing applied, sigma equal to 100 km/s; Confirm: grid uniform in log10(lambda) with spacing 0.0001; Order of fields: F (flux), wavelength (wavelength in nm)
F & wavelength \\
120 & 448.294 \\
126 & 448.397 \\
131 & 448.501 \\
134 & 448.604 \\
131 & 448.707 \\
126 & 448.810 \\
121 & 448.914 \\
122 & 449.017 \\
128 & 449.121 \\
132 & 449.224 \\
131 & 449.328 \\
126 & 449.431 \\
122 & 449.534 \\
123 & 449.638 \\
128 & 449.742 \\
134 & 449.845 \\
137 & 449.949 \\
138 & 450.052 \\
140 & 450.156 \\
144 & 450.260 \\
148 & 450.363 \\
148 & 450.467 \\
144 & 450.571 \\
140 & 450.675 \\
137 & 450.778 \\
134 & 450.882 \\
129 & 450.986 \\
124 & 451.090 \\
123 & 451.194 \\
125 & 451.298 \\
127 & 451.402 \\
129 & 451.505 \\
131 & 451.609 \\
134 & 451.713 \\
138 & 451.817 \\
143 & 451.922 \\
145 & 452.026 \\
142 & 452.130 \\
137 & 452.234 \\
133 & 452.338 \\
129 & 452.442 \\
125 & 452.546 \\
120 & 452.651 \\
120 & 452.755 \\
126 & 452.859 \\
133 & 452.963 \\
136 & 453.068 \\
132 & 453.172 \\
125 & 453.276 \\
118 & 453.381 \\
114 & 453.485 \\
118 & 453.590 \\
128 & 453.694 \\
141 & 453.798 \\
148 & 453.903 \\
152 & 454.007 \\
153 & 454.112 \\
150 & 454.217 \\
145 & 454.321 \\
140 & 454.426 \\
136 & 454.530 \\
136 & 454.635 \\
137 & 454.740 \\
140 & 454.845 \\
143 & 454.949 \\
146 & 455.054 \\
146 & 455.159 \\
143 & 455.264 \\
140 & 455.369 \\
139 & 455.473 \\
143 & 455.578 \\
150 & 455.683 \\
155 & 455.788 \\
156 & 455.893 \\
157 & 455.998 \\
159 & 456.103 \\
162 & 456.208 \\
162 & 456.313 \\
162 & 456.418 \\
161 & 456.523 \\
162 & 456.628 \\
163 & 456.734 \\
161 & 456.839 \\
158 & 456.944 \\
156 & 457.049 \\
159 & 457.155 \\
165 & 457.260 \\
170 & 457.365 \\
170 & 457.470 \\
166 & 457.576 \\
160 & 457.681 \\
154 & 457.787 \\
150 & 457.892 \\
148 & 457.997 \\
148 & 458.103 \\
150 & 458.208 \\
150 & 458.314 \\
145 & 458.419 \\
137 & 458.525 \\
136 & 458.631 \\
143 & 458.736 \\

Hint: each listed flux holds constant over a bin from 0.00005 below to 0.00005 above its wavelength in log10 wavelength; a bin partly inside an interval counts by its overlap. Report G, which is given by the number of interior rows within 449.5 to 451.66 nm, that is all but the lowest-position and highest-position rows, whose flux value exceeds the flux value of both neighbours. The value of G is 0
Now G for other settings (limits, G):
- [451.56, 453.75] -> 2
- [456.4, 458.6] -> 1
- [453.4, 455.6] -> 1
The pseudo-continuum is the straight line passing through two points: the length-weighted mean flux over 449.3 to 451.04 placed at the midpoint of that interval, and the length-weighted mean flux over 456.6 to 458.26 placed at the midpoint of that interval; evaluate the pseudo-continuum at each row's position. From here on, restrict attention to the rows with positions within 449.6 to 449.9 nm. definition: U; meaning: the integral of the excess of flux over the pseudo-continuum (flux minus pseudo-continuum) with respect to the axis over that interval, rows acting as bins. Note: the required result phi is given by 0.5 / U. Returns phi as -0.3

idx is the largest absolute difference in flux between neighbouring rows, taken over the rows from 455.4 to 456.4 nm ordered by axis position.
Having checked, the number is 7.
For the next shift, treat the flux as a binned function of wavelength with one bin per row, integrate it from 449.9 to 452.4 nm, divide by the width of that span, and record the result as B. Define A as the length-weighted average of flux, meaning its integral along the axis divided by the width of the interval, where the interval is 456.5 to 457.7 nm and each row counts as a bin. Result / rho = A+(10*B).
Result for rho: 1525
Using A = 163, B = 136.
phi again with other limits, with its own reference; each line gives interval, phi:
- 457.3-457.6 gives 0.2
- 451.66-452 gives -0.7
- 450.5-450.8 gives 0.4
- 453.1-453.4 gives -0.1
